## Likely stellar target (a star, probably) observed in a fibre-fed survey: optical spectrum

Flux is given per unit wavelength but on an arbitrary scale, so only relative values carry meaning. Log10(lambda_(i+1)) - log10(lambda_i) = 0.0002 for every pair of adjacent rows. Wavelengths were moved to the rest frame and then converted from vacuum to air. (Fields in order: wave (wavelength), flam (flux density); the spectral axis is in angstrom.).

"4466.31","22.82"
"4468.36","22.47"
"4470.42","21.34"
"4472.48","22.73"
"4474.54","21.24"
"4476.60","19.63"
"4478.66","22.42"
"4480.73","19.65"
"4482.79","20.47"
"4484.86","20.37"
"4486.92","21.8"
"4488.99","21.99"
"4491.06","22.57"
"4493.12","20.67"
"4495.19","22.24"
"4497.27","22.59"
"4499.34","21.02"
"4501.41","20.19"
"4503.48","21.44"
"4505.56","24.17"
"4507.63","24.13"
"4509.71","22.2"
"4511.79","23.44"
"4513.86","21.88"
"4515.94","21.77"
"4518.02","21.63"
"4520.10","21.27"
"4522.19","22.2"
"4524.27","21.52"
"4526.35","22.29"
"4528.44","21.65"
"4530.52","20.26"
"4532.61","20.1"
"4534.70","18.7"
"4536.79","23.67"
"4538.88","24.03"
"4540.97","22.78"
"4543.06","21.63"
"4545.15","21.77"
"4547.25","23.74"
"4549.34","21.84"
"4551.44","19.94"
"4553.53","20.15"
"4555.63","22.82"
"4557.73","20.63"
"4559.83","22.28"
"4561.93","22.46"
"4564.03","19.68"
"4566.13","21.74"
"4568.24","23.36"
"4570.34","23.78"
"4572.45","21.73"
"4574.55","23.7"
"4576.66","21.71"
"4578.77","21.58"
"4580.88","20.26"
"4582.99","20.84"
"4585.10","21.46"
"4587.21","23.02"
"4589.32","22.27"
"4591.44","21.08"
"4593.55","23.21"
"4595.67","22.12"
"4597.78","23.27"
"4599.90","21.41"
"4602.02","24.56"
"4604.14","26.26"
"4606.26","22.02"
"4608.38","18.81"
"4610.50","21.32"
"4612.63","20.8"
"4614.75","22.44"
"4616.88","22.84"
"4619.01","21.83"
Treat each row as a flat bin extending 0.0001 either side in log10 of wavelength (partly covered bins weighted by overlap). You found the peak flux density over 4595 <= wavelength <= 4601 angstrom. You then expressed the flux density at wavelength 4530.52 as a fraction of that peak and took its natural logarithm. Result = -0.14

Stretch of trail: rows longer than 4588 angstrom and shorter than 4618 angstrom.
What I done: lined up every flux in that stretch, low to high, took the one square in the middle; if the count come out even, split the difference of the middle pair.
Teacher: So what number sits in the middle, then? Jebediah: 22.2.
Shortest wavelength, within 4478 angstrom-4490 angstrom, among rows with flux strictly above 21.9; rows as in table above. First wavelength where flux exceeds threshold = 4478.66 angstrom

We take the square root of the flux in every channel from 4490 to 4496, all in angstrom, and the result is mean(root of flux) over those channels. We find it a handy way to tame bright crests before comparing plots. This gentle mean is 4.67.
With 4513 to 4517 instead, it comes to 4.67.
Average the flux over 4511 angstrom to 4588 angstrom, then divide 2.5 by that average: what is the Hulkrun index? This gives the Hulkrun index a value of 0.115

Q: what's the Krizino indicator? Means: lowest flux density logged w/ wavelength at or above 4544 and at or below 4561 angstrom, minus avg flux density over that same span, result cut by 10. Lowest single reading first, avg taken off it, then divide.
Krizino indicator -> -0.17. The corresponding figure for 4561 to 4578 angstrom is -0.26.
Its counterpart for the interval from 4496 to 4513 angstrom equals -0.22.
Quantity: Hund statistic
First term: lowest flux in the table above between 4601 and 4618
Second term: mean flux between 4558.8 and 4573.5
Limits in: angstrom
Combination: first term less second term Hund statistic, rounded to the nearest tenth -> -3.3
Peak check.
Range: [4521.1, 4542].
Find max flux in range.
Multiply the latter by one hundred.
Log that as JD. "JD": 2403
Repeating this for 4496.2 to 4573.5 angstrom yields 2417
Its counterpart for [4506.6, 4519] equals 2413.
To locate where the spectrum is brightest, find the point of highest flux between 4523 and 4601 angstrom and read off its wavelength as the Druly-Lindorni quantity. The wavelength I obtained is 4538.88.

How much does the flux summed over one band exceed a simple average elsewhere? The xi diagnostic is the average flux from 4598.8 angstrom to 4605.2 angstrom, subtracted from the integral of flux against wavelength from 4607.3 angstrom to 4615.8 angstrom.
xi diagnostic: 153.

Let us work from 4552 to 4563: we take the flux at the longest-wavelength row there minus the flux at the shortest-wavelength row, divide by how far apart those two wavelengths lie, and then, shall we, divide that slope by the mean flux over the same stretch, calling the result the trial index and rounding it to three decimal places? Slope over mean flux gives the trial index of 0.013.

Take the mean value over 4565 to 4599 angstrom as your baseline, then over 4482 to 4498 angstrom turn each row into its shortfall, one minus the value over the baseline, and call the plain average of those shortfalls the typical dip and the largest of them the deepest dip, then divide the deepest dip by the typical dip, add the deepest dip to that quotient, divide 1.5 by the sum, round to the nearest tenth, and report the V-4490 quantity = 0.5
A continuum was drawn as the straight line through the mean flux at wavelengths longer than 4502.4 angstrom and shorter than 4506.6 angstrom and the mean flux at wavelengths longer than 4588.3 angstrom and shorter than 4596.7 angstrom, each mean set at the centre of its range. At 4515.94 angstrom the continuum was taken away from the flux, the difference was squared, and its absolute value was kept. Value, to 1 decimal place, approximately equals 0.9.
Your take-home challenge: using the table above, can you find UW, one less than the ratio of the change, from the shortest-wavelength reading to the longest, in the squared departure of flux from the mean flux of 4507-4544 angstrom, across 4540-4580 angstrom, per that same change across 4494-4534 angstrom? -1.2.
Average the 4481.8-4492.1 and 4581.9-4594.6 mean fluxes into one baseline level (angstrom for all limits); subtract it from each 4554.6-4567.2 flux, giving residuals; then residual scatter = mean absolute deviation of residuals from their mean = 0.96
